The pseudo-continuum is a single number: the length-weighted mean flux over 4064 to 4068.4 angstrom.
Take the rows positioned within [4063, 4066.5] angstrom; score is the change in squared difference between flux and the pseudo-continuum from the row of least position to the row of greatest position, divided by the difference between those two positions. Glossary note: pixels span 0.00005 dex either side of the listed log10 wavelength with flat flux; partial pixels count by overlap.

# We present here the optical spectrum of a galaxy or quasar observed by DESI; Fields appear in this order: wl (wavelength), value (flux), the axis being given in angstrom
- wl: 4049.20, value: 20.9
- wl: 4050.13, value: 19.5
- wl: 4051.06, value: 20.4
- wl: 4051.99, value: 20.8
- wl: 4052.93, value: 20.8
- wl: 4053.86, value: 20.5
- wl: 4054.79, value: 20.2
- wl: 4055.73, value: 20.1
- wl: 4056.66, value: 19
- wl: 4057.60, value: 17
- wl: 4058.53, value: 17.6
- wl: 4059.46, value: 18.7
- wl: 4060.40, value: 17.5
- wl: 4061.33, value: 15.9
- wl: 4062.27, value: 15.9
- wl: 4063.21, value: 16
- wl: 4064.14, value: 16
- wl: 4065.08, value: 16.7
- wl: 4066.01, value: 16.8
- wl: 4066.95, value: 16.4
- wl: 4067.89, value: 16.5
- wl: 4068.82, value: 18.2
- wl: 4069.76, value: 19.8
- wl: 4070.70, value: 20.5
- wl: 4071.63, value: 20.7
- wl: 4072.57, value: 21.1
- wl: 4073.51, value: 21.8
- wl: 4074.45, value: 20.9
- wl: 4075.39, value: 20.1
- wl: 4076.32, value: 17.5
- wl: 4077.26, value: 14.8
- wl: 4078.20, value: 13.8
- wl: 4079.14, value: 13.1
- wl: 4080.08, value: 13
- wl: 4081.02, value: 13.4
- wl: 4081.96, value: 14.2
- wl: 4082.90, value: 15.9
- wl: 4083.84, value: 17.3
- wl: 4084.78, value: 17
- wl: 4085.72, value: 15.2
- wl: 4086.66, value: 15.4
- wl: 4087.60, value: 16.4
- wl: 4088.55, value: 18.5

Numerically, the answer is -0.1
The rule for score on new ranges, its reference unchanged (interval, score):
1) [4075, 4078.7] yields -1.8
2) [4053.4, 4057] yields -3.4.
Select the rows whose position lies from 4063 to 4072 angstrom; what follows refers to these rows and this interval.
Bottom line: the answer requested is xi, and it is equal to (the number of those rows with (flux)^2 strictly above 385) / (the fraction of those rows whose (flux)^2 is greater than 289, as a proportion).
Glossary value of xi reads 7.5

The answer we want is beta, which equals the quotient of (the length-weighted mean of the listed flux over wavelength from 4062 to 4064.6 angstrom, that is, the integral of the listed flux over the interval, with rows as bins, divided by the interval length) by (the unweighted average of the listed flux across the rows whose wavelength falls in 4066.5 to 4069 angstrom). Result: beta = 0.94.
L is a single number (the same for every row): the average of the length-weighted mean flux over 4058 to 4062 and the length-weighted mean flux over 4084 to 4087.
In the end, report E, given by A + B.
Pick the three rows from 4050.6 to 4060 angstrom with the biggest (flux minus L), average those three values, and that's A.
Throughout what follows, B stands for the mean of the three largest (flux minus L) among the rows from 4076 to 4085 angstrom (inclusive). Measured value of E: 4.56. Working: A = 4.0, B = 0.6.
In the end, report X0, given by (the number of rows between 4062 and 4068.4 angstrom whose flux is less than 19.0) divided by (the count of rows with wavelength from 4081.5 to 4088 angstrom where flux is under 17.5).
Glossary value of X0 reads 1.00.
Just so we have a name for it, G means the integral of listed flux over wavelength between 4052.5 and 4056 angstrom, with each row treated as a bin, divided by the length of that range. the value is 20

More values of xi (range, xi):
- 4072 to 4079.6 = 6.4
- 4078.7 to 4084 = 0.0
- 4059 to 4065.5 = 0.0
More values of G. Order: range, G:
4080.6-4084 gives 15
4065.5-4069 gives 17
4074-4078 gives 18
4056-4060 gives 18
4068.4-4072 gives 20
